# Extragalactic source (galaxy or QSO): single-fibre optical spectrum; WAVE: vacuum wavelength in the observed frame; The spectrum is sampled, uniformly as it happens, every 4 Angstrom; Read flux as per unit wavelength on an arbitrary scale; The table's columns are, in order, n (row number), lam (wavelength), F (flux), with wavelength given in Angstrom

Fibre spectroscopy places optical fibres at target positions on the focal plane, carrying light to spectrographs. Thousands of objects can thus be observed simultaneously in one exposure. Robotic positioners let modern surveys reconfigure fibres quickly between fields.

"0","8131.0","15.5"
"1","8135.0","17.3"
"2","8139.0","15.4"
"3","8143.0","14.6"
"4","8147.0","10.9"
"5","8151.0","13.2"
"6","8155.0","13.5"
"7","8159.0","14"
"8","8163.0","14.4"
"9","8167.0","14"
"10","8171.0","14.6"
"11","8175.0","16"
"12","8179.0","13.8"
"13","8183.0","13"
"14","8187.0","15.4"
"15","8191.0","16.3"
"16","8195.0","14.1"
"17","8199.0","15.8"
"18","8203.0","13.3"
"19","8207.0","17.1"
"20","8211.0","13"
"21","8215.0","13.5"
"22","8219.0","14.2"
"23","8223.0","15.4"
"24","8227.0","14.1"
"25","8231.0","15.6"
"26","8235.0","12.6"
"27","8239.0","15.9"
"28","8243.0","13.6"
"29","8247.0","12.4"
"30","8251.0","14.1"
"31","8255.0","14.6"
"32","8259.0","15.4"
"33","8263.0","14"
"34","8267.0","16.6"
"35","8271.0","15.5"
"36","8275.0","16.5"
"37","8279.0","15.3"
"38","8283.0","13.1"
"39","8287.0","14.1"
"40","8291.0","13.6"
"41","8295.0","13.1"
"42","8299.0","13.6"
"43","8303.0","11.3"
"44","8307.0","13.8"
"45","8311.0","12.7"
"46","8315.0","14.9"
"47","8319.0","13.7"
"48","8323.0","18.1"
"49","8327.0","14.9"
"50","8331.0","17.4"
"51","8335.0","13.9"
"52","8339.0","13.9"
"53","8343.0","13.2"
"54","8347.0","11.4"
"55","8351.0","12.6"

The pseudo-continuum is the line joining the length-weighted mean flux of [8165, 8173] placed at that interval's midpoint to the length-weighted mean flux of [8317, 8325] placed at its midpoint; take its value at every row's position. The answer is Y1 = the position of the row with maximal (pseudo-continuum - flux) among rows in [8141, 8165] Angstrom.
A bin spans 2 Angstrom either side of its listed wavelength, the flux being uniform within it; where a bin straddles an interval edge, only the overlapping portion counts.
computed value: 8147.0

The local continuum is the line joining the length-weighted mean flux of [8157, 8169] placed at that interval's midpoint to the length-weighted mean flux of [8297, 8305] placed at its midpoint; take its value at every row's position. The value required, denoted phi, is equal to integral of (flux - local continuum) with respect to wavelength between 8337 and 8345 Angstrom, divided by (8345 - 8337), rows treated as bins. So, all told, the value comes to 1.6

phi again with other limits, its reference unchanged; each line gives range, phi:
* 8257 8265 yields 1.8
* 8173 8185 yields 0.3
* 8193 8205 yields 0.7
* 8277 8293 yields 1.4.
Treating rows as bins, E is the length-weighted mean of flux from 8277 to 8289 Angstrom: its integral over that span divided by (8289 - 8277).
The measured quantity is 14.2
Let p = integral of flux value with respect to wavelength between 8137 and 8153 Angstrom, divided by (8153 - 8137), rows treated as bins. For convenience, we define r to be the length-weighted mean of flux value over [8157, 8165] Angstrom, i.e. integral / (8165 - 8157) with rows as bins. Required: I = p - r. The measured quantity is -0.7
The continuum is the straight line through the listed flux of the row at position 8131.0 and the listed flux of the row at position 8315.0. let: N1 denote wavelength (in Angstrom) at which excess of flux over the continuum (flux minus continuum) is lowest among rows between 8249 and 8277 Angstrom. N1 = 8263.0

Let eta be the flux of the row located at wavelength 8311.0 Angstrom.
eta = 12.7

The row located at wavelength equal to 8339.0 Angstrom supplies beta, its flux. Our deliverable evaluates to 13.9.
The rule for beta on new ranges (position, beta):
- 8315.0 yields 14.9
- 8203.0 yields 13.3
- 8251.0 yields 14.1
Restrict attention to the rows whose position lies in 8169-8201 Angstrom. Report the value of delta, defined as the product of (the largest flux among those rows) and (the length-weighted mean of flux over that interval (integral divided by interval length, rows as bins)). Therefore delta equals 242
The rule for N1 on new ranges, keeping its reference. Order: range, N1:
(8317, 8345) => 8343.0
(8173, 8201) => 8183.0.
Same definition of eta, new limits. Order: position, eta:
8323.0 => 18.1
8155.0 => 13.5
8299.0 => 13.6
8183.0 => 13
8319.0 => 13.7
